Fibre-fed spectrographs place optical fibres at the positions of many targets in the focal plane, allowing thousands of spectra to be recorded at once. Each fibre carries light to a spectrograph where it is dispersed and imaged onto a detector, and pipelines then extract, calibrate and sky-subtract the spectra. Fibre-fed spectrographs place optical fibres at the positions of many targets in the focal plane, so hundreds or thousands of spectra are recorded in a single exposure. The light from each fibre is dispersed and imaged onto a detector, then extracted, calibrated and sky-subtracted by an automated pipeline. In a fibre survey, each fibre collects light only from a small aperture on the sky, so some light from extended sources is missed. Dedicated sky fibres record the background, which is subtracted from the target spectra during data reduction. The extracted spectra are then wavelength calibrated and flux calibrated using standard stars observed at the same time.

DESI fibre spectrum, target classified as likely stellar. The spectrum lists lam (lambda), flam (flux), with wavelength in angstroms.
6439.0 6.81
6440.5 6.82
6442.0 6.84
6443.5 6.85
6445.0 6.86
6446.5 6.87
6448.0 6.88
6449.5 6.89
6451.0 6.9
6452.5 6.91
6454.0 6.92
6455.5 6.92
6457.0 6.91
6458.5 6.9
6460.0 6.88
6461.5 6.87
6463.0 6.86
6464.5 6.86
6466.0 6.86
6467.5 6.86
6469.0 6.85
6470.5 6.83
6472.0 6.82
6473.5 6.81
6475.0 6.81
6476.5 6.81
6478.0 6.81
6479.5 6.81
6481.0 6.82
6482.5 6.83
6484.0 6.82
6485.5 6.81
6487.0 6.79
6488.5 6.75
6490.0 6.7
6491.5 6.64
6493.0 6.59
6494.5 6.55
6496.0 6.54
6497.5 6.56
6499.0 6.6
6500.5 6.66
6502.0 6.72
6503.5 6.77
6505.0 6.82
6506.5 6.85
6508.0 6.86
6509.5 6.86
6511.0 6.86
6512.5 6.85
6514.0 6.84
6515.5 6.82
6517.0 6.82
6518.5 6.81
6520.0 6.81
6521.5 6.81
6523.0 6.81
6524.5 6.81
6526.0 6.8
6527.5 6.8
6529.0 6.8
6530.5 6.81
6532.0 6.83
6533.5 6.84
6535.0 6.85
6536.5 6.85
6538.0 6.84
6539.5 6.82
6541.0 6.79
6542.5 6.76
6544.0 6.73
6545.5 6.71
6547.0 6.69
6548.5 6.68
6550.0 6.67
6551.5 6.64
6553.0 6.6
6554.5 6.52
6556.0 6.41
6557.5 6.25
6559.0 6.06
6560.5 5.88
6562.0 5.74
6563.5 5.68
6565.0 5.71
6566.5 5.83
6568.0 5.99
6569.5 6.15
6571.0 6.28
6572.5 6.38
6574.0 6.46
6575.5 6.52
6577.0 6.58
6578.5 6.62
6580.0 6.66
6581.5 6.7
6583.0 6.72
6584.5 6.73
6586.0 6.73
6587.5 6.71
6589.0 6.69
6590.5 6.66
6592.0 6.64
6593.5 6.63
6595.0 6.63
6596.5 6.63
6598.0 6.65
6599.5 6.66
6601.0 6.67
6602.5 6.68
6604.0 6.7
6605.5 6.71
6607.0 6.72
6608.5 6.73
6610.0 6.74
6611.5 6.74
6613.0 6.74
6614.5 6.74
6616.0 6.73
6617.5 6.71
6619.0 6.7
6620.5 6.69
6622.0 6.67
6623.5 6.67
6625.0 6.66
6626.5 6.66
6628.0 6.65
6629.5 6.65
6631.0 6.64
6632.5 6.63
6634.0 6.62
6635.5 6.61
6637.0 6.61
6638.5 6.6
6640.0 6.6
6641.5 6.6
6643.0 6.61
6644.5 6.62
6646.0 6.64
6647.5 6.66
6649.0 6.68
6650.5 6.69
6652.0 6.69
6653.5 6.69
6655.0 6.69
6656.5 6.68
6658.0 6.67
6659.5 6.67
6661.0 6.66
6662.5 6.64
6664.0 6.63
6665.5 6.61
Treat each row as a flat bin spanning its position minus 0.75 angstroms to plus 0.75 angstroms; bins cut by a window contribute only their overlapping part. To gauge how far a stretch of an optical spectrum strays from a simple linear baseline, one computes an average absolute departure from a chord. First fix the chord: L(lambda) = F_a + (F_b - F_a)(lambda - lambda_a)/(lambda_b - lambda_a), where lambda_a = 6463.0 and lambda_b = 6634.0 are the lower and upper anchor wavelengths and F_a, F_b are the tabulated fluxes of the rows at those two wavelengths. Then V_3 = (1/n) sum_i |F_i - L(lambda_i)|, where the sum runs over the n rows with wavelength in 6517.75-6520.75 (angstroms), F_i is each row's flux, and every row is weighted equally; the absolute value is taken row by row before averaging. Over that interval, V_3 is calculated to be 0.029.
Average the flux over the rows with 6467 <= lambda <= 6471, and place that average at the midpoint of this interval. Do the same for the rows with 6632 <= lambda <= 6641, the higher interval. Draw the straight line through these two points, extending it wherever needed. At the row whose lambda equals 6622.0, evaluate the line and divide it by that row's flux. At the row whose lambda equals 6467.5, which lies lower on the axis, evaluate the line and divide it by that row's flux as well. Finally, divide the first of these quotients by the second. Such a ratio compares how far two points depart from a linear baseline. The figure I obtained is 1.00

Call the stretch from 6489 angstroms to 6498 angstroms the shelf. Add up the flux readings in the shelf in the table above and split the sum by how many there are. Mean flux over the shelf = 6.60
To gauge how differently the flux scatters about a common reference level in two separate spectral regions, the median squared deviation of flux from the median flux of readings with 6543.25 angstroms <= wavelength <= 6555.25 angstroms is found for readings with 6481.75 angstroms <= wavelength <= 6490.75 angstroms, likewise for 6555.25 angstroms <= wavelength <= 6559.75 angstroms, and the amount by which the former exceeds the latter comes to -0.16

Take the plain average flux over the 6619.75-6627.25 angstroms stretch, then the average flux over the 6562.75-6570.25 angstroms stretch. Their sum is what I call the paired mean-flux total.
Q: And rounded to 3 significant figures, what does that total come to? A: 12.5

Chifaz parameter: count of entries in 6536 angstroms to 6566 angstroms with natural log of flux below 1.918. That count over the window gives 17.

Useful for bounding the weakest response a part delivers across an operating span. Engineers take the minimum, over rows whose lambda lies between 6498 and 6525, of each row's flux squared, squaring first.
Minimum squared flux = 44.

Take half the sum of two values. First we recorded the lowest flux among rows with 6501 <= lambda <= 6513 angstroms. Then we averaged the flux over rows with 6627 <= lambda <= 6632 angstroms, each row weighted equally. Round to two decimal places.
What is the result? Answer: 6.68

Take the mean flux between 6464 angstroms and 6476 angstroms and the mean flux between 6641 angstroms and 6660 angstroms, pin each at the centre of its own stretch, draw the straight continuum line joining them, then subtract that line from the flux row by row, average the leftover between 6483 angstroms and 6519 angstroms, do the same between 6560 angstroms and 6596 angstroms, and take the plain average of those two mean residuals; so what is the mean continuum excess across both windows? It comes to -0.20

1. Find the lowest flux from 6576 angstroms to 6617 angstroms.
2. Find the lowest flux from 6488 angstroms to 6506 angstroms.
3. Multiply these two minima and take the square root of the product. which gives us 6.56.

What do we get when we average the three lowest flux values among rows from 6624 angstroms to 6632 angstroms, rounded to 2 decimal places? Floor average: 6.65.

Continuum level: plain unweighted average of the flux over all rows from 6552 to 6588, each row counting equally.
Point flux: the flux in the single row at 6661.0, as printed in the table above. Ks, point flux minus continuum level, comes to 0.33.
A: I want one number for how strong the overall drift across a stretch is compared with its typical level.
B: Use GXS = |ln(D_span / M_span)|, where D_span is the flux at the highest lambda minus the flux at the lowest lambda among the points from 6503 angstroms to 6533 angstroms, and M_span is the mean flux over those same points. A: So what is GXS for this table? 4.7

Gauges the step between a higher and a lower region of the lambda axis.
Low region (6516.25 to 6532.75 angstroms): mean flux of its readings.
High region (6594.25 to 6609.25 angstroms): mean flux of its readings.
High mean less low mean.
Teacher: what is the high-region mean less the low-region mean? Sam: -0.13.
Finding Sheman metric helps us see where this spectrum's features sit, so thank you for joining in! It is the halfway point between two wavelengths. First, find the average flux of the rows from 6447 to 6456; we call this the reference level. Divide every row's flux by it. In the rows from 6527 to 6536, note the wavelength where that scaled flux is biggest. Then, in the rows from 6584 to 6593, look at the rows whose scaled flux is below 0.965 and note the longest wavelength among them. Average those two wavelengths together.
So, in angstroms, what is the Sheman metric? 6563.5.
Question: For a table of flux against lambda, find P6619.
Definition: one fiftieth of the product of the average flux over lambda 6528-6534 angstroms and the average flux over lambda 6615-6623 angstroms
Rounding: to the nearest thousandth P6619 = 0.914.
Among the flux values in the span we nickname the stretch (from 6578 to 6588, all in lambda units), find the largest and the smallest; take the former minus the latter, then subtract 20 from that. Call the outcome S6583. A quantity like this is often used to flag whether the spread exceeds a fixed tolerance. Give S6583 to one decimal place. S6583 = -19.9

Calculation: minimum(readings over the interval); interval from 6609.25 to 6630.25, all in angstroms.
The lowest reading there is 6.65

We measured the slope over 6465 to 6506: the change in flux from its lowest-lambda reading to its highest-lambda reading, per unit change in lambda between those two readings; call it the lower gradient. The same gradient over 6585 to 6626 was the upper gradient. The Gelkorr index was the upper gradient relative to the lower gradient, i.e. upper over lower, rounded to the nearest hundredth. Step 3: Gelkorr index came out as 1.75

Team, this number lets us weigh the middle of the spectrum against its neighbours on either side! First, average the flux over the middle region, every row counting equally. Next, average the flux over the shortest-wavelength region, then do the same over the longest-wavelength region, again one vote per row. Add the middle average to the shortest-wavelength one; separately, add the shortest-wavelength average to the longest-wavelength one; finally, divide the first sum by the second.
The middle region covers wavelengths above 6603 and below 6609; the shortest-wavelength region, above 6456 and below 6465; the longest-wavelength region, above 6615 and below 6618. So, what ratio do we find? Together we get 1.00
